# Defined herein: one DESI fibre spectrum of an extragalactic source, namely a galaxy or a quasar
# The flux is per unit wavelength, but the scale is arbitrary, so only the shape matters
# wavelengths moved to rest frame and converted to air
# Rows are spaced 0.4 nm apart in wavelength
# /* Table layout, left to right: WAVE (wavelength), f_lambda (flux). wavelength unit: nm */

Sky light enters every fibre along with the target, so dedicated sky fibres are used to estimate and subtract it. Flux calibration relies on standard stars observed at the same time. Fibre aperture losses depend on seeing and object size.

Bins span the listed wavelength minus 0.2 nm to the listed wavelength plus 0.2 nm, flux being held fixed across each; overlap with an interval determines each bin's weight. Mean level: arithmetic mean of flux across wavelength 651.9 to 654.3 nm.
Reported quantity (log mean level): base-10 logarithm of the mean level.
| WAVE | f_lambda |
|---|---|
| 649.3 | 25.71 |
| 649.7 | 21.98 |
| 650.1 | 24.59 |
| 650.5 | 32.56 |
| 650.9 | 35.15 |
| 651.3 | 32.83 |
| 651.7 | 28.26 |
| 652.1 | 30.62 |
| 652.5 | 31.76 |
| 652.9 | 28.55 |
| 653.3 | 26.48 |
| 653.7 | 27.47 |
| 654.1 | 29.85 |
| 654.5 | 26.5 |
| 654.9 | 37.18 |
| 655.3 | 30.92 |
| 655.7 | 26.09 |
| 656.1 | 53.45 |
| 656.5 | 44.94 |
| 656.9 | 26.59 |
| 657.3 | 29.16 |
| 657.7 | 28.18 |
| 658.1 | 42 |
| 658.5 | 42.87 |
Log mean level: 1.46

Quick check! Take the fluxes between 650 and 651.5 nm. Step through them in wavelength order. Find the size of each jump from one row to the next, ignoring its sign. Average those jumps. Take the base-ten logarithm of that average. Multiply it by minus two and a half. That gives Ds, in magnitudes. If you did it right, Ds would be -1.6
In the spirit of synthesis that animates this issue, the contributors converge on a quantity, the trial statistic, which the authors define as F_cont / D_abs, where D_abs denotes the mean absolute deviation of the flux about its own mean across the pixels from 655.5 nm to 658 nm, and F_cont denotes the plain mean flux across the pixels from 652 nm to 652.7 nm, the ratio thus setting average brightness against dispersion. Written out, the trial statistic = 3.2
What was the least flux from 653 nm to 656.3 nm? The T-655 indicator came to 26.09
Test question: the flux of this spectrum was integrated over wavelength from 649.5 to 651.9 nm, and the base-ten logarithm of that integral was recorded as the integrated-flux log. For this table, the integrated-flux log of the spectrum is 1.85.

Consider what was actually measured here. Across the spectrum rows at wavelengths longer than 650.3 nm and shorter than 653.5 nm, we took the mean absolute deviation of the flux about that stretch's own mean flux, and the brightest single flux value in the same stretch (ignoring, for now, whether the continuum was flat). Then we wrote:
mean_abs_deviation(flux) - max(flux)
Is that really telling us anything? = -33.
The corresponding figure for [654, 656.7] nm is -45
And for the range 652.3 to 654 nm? -30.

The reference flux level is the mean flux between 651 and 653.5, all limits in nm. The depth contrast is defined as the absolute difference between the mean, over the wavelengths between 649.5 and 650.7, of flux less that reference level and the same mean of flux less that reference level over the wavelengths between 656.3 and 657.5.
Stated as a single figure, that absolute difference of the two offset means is 7.2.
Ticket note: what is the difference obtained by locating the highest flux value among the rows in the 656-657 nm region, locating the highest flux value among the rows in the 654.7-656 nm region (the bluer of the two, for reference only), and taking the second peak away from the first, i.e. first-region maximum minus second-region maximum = 16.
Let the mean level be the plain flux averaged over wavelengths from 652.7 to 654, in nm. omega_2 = 28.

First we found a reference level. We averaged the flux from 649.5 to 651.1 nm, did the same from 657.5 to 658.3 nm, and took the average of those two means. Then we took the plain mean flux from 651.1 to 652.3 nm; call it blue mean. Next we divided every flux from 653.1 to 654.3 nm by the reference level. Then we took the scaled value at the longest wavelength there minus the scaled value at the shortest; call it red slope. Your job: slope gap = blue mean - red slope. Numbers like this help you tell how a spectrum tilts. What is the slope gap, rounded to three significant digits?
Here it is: 30.5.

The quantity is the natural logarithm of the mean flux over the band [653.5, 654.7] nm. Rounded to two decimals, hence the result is 3.33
